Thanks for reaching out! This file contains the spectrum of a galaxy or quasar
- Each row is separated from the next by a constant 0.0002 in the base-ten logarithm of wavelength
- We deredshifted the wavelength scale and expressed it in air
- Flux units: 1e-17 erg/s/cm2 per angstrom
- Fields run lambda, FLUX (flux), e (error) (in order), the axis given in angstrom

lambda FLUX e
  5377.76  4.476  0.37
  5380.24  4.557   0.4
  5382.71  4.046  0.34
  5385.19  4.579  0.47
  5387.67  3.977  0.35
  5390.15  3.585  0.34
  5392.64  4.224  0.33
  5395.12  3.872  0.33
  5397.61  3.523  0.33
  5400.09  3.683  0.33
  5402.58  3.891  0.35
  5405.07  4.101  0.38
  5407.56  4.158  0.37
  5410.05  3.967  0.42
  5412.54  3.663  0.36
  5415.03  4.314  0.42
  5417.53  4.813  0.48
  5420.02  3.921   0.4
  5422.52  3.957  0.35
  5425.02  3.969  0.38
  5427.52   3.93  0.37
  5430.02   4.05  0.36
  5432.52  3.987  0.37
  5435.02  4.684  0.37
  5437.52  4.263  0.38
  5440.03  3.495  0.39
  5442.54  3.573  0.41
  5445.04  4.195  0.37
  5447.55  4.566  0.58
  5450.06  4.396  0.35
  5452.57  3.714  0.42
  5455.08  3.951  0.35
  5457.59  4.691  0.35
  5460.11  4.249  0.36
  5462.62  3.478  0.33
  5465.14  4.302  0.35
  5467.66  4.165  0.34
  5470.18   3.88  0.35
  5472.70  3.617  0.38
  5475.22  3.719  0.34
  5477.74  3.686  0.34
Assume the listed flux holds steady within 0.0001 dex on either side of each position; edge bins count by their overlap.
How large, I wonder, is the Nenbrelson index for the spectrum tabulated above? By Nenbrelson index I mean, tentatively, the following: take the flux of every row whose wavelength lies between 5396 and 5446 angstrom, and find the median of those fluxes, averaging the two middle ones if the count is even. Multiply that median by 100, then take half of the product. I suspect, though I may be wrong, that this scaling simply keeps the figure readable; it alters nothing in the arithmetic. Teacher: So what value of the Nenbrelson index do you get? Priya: 198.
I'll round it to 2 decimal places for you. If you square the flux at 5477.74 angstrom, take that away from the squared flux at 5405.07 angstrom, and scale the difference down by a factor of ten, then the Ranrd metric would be 0.32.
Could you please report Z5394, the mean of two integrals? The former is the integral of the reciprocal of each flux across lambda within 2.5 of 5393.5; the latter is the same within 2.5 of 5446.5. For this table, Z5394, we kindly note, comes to 1.19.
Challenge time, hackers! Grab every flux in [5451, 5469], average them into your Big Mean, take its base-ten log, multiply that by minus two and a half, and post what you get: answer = -1.53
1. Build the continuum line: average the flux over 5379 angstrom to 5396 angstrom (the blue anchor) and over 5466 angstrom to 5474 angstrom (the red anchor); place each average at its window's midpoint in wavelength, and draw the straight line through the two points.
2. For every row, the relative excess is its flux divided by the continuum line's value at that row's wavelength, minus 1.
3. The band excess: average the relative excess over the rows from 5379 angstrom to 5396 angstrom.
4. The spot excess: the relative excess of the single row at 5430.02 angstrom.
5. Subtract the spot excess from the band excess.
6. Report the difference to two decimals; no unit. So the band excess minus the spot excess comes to -0.01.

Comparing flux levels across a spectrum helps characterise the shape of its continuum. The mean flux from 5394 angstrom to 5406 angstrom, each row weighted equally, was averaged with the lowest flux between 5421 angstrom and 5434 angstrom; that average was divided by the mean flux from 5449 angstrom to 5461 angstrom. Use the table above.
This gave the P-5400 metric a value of 0.92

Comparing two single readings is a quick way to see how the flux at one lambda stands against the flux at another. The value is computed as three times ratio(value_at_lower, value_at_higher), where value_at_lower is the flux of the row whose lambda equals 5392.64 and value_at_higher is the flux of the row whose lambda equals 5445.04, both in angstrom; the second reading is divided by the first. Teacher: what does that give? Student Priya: 2.98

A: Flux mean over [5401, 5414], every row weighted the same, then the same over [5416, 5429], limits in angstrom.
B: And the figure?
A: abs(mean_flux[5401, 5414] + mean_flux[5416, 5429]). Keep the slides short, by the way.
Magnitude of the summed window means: 8.07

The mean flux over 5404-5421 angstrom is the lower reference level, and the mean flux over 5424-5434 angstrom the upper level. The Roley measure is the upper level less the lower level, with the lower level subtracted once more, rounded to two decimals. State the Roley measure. -4.28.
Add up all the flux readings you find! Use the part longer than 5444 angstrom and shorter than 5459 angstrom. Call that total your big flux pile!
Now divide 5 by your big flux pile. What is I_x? 0.196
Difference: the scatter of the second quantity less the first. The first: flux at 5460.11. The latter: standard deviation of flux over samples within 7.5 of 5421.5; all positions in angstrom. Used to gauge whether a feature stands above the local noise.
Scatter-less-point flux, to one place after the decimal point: -3.9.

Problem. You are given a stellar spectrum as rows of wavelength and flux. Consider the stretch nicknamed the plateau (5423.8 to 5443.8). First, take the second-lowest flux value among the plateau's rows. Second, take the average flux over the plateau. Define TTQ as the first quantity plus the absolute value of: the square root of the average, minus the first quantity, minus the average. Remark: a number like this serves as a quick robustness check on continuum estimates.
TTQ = 9.14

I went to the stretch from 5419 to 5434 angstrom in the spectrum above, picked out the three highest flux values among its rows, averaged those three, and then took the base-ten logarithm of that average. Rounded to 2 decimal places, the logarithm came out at 0.60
